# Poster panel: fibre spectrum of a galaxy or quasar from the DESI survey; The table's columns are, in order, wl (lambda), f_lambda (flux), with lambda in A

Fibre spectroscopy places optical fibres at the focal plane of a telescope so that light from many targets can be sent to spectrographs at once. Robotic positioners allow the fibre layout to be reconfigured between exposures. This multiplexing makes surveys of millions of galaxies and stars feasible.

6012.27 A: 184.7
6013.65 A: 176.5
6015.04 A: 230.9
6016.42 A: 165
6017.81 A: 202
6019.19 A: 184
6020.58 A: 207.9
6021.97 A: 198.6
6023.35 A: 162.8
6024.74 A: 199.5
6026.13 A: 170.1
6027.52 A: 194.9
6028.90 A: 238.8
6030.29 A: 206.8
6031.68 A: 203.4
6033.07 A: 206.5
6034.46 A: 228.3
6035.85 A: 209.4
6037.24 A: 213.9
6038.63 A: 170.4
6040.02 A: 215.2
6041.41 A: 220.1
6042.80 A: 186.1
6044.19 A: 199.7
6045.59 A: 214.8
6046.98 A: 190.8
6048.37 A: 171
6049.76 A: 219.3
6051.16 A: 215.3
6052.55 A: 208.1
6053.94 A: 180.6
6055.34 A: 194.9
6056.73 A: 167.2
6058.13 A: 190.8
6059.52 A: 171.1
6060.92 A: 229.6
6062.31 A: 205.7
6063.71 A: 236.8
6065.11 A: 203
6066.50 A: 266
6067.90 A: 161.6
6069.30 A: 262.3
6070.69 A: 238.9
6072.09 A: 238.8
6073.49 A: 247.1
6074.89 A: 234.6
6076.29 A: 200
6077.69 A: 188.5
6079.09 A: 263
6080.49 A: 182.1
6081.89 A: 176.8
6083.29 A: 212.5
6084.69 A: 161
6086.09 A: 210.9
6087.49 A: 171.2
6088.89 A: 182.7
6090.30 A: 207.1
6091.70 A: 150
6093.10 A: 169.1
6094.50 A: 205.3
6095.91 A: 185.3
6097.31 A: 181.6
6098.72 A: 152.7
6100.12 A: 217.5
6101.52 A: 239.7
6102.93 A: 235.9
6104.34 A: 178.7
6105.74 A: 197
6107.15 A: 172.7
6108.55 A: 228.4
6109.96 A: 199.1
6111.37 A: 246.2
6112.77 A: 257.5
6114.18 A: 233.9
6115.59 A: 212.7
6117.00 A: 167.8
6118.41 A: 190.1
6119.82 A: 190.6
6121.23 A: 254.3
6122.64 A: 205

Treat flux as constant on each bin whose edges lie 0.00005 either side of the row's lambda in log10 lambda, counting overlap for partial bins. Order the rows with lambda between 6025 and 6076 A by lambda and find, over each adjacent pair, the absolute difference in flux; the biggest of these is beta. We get 104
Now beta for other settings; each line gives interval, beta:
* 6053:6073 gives 104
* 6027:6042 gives 45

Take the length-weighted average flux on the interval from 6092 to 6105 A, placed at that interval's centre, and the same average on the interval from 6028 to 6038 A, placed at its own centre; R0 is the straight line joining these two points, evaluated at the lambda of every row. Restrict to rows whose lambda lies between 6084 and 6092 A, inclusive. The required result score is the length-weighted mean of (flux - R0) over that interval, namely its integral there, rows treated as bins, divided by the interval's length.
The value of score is -16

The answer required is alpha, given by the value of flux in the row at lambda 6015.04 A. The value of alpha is 230.9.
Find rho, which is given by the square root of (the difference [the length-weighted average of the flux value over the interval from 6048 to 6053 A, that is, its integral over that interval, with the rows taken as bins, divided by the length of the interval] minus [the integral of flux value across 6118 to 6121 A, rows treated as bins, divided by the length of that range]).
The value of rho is 2.2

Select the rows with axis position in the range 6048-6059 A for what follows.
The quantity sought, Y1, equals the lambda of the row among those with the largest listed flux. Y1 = 6049.76 A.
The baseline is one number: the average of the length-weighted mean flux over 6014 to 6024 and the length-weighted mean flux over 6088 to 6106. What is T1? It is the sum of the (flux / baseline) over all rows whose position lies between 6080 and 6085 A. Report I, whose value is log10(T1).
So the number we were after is 0.581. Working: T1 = 3.81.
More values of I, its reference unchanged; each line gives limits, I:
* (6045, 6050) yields 0.617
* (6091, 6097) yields 0.567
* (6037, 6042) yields 0.629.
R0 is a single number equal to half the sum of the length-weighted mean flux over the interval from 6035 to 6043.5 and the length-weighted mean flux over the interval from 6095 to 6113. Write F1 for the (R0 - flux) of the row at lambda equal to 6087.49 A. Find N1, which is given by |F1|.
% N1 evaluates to 33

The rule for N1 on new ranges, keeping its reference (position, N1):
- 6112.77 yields 53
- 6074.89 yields 30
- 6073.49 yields 43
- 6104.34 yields 26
